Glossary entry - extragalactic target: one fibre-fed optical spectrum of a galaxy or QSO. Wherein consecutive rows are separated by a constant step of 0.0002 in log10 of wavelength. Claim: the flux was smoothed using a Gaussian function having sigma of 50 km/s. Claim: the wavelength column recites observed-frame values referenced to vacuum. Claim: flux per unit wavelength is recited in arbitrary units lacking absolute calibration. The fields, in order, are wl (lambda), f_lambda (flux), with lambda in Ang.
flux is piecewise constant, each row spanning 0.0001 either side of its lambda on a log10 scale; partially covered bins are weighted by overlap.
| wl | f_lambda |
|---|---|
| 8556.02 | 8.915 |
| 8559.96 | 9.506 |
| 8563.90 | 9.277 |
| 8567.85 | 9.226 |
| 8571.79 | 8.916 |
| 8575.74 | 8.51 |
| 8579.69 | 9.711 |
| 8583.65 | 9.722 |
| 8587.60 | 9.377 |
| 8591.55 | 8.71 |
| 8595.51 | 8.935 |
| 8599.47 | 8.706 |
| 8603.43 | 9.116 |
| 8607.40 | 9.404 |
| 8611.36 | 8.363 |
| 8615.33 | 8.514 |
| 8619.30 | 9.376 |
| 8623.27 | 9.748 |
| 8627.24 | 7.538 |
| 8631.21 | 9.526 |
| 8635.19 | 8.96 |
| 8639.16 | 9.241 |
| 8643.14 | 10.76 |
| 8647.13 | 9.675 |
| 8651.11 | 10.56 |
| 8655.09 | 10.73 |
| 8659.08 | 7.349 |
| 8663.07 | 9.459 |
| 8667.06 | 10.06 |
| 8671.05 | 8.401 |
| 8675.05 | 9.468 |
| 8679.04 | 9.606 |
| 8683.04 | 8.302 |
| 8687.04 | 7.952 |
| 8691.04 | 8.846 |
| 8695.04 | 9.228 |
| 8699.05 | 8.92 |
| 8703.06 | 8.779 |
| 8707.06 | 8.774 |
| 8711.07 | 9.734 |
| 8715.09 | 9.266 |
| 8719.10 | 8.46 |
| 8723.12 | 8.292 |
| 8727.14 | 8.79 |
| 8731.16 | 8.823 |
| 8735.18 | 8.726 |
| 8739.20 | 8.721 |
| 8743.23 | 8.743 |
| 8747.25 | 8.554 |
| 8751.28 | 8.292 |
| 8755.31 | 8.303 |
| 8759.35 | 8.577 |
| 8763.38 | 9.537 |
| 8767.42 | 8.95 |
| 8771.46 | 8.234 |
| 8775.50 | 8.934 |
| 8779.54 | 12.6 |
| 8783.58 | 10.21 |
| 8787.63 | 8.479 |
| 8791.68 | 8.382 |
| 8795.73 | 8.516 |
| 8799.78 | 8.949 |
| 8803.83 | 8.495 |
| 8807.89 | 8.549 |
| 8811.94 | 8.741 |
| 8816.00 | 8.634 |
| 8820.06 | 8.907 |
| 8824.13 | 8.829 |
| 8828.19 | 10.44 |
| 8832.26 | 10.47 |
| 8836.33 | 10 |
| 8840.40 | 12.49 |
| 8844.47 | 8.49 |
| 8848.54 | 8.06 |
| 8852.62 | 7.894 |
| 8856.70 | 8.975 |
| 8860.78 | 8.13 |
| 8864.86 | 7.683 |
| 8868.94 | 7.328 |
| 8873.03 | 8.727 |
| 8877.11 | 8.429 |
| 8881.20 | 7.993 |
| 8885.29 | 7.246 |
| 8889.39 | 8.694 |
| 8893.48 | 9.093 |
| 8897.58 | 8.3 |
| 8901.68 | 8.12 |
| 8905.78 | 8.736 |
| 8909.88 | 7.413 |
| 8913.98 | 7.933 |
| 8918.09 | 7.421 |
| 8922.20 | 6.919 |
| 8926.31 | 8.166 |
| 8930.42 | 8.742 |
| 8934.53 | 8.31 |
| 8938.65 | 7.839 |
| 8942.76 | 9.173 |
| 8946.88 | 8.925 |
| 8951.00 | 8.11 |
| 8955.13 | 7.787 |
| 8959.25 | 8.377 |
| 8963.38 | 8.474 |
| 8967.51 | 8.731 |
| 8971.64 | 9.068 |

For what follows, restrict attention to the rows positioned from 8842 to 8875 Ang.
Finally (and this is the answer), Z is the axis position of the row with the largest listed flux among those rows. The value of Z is 8856.70 Ang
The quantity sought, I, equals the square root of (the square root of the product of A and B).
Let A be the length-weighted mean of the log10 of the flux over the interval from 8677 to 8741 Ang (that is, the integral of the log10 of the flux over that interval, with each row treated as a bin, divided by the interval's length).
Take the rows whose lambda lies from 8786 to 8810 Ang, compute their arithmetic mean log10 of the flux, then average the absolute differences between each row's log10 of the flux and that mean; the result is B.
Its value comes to 0.28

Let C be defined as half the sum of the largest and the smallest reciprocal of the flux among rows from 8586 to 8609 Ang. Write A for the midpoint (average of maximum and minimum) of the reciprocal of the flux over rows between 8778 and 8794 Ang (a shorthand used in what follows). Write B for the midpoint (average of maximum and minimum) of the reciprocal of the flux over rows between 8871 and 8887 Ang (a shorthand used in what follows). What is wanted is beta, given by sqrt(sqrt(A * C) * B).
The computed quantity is 0.115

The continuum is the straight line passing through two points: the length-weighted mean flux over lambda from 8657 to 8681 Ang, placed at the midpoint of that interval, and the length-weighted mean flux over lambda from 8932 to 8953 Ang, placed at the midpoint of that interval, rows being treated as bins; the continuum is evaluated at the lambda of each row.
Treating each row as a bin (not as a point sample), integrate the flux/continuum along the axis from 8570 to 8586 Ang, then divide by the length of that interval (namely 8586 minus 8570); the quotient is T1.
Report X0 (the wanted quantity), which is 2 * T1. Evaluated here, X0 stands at 1.99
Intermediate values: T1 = 1.00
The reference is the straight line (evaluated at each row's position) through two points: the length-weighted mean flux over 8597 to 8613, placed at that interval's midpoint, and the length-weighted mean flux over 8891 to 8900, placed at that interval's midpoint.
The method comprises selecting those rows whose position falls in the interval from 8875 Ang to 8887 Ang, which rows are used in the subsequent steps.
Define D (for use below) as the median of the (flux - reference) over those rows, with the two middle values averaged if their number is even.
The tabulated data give -0.7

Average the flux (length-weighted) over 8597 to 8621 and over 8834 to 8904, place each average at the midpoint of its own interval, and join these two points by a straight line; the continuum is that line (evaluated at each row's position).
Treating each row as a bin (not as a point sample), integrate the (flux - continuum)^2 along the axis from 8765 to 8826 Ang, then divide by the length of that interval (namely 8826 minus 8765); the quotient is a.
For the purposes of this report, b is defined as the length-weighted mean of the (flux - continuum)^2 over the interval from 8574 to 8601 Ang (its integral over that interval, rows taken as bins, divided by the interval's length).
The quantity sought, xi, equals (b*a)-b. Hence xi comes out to 0.05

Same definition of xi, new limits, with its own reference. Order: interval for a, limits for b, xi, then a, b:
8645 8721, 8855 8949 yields -0.11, 0.8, 0.52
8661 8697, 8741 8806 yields -0.62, 0.5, 1.20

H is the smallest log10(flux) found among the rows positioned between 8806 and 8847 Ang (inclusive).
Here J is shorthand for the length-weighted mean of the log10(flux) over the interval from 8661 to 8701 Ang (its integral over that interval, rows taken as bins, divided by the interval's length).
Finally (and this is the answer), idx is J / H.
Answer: 1.03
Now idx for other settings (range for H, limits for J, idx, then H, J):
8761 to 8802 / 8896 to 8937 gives 0.99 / 0.92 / 0.902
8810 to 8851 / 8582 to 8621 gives 1.05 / 0.91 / 0.954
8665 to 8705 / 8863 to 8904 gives 1.01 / 0.90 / 0.911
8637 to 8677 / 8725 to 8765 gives 1.08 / 0.87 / 0.939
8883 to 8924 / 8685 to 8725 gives 1.13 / 0.84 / 0.945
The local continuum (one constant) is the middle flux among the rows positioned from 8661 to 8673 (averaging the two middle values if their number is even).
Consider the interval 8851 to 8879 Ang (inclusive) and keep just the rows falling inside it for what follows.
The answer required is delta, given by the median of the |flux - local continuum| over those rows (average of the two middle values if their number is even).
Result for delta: 1.3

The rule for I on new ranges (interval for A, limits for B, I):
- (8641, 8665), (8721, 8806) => 0.39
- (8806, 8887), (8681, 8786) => 0.39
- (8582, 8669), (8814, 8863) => 0.46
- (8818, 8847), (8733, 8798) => 0.41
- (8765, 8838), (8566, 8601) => 0.36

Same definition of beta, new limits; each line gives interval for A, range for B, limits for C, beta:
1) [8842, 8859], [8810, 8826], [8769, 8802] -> 0.112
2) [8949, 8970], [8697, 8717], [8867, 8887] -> 0.116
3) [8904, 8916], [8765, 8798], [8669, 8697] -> 0.110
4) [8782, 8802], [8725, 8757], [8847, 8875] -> 0.116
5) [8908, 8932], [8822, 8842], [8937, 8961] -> 0.109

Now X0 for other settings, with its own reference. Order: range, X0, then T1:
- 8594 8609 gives 1.96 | 0.98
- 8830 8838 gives 2.35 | 1.18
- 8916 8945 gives 1.90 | 0.95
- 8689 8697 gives 2.01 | 1.00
